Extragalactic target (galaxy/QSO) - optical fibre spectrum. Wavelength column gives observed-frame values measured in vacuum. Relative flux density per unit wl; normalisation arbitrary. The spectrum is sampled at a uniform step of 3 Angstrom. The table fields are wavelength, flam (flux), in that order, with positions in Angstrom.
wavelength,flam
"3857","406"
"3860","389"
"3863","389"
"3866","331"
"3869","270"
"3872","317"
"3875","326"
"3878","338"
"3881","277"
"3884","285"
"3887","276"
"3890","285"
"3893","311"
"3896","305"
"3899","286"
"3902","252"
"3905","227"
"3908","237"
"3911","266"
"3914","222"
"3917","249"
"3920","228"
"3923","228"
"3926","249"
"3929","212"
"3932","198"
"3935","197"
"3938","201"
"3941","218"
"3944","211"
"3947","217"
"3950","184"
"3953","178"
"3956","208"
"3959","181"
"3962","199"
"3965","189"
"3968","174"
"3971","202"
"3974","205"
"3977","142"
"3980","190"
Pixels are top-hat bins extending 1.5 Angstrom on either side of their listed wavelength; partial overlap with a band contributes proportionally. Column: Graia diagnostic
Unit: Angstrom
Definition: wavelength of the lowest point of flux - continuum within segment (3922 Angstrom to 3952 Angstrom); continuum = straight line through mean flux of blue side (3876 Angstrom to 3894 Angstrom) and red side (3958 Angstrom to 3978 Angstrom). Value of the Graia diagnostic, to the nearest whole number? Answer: 3932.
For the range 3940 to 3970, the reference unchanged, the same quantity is 3953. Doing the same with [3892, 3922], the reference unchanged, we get 3905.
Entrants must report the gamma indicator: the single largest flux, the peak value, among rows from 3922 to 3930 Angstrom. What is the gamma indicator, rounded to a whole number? 249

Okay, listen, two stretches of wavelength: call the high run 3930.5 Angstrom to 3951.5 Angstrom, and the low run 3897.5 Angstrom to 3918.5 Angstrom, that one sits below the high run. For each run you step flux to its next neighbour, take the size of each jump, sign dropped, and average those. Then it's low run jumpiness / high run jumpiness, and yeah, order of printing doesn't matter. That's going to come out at 2.5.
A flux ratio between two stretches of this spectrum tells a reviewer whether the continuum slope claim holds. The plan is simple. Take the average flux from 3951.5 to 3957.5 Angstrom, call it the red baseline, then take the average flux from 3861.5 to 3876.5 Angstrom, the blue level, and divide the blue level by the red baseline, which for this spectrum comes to 1.7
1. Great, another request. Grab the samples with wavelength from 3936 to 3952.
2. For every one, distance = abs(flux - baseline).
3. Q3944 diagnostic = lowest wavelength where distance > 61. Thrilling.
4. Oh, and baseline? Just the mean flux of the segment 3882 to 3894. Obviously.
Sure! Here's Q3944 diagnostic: 3938 Angstrom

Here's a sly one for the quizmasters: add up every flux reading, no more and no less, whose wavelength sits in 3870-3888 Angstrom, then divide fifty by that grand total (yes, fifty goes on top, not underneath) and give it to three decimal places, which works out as 0.027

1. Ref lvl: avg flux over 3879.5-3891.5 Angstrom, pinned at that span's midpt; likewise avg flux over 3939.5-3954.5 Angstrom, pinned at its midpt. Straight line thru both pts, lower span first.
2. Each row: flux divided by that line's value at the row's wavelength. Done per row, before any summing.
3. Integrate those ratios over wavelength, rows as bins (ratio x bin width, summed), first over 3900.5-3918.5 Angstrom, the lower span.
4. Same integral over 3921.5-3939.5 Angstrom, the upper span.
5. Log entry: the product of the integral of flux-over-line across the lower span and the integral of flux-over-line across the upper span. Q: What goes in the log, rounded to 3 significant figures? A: 302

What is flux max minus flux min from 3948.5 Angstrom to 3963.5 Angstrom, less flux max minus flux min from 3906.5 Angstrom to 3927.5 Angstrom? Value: -14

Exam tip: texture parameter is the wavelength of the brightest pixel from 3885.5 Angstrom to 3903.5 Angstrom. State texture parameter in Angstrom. 3893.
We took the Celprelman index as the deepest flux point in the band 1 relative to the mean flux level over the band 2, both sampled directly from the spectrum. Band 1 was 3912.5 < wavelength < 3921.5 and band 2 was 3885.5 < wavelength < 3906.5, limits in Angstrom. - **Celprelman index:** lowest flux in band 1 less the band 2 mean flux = -55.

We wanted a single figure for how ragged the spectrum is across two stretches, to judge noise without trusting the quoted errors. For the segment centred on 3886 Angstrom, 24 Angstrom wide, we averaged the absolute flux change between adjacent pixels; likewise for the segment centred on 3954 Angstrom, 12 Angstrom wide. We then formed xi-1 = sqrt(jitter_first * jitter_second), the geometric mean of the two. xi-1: 19.8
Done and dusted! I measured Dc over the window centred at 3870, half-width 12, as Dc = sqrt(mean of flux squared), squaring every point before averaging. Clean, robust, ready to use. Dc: 332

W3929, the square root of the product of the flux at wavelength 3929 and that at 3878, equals 268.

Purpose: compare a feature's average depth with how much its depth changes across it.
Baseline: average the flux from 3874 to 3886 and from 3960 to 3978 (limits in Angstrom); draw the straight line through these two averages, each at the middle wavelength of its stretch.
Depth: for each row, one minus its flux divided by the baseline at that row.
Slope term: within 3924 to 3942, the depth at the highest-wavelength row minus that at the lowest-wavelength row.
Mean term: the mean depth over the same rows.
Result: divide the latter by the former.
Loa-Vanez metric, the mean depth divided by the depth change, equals 2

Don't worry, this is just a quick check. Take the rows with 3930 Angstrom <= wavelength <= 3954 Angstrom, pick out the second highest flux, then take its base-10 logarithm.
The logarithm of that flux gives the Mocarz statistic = 2.34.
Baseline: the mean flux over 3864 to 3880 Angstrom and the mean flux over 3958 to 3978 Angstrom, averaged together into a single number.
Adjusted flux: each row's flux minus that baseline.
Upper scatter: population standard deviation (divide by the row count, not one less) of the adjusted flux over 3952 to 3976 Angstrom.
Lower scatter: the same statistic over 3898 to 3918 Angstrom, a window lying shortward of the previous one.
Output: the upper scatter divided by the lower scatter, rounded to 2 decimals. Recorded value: 0.60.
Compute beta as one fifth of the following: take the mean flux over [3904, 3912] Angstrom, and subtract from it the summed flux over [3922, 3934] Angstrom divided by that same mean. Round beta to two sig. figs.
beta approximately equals 48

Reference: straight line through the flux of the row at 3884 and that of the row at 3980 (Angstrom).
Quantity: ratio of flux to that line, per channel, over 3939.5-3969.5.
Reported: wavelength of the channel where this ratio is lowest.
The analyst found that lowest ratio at 3953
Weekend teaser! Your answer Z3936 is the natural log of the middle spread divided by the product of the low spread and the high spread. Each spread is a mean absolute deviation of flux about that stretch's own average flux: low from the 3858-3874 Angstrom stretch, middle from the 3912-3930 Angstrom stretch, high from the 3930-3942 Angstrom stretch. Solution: -3.2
